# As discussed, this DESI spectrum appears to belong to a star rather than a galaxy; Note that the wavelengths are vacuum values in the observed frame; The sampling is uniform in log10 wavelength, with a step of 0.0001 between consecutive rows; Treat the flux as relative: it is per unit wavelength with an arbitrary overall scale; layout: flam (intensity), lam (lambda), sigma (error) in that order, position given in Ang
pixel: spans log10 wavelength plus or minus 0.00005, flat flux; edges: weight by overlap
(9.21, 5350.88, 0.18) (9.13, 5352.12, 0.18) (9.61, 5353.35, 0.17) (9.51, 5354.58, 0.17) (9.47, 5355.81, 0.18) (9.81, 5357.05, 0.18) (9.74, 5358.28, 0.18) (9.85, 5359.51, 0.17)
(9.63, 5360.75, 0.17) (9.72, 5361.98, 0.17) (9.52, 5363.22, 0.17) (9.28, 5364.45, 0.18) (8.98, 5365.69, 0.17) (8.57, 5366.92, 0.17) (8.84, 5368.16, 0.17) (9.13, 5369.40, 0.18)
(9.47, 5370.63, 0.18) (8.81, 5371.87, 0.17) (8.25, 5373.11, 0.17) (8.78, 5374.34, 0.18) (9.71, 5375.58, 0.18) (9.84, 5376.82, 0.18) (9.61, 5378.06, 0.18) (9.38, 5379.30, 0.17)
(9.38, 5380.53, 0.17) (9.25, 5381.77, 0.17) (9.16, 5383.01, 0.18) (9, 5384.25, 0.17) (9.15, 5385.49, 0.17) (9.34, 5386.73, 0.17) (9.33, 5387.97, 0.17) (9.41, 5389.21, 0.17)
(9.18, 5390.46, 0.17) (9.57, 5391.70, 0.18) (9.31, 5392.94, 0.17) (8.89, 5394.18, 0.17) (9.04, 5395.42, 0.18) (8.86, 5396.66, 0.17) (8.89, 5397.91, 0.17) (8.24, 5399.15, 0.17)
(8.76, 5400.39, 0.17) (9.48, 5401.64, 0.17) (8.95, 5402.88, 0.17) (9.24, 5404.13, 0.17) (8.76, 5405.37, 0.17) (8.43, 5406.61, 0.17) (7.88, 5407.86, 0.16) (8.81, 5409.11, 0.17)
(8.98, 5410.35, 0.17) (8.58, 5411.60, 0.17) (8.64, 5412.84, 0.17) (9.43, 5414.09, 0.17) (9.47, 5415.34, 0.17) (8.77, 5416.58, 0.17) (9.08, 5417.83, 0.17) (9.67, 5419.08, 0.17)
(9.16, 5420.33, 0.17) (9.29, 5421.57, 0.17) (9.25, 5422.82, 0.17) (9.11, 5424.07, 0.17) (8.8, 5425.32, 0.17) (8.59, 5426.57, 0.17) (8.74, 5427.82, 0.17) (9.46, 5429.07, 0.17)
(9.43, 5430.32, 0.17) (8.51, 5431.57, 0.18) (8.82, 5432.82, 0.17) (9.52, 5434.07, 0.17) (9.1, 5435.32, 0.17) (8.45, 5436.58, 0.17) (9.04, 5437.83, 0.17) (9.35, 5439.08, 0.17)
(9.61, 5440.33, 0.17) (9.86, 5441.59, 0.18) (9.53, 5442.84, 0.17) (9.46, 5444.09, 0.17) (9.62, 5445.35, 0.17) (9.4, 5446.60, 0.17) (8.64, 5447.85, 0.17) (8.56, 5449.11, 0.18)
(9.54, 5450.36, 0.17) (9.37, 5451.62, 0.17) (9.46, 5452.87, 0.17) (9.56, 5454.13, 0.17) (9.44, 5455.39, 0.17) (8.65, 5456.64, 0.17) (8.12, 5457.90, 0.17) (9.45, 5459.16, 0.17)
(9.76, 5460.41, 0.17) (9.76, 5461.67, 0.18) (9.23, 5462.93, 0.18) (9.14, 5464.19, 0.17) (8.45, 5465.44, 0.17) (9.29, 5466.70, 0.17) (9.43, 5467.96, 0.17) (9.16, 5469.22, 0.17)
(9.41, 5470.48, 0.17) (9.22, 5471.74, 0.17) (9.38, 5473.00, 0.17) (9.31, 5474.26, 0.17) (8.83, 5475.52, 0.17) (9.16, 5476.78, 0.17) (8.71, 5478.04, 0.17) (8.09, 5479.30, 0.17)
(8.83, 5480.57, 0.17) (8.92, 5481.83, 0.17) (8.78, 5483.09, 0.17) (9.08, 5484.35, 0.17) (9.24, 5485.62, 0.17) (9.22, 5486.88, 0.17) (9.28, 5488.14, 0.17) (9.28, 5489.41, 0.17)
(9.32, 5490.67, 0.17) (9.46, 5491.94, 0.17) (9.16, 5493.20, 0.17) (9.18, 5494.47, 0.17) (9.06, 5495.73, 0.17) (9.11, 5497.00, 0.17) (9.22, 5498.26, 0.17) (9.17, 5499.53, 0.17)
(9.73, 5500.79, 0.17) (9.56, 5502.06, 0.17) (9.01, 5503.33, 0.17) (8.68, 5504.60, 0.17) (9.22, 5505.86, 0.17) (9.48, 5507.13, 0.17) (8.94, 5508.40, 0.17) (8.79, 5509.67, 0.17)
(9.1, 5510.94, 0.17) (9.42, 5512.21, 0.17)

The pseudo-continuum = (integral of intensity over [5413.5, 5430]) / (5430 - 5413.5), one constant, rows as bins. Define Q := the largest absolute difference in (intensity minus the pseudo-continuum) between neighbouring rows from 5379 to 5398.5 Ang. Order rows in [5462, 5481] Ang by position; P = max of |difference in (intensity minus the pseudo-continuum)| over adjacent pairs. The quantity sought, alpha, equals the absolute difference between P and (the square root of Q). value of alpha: 0.19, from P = 0.84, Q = 0.42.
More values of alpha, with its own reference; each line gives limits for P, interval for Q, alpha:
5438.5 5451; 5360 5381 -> 0.02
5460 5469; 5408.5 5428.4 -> 0.05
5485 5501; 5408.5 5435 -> 0.40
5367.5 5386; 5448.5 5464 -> 0.22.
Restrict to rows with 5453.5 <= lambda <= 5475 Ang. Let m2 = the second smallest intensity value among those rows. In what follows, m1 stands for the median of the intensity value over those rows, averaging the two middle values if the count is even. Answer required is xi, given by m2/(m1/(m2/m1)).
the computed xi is 0.824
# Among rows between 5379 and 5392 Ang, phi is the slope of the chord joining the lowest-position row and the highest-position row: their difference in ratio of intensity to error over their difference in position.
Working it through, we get -0.16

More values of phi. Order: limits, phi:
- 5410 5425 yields 0.06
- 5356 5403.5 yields -0.04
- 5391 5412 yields -0.14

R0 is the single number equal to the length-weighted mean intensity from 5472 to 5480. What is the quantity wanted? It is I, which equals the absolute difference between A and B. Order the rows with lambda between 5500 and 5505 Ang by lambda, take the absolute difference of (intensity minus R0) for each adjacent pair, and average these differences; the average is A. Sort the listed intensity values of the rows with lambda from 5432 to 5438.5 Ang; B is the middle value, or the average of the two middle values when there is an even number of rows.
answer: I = 8.69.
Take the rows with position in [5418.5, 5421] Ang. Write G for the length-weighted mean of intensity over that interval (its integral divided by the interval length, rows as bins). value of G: 9.43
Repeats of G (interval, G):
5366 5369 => 8.76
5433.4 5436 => 9.27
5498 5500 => 9.17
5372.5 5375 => 8.55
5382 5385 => 9.10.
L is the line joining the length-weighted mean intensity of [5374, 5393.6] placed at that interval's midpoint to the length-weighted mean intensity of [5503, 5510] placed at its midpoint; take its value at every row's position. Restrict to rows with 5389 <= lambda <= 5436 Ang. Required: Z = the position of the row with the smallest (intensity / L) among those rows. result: 5407.86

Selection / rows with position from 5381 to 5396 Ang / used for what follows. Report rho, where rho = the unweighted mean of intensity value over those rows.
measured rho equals 9.22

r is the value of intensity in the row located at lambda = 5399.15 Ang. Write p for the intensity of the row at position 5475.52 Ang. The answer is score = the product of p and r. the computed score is 73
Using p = 8.83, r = 8.24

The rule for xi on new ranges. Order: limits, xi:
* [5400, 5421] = 0.887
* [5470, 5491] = 0.892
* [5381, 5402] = 0.915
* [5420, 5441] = 0.873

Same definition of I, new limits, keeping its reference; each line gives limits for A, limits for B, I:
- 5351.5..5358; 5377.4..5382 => 9.14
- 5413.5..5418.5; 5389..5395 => 8.96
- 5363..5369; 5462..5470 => 8.89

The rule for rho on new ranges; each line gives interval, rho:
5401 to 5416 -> 8.89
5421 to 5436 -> 9.05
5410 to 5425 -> 9.12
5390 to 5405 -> 9.03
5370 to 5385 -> 9.22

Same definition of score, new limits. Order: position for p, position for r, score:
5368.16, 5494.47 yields 81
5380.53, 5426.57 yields 81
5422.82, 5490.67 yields 86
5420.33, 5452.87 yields 87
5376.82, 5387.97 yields 92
